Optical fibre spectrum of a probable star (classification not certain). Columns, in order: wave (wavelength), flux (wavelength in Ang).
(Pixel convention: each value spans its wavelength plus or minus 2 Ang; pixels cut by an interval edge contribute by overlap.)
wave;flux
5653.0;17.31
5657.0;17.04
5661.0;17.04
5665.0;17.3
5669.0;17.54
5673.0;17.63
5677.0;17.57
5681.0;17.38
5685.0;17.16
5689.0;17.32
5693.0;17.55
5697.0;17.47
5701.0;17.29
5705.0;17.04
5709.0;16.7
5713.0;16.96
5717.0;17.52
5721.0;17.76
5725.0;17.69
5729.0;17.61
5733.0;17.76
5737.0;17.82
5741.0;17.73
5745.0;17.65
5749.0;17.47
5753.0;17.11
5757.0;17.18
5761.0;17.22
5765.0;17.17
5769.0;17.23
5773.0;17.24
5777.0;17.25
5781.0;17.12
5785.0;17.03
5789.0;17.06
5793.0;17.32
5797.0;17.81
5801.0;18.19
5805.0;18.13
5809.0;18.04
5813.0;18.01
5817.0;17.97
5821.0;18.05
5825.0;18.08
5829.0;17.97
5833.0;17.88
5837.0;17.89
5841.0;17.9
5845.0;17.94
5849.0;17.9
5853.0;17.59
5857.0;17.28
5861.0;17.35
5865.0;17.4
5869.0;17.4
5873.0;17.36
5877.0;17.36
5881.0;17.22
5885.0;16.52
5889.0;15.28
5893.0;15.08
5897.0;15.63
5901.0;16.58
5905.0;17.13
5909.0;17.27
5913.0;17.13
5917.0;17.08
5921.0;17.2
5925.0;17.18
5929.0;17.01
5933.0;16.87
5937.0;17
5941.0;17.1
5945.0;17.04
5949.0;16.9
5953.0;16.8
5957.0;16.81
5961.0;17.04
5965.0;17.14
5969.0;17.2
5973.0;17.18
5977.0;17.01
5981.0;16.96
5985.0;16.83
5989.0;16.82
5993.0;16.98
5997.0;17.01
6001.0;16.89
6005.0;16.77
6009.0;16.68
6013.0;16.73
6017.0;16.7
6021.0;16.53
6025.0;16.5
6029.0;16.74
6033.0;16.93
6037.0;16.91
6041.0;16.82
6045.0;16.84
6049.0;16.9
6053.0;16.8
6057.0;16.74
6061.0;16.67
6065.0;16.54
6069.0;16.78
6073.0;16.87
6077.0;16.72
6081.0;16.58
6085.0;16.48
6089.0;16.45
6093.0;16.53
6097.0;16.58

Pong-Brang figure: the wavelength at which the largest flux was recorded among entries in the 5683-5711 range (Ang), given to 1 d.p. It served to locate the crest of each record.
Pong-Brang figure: 5693.0 Ang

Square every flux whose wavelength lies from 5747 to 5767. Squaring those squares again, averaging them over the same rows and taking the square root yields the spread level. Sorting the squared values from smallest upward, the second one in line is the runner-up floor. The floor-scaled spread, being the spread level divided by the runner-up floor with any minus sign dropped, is 1.01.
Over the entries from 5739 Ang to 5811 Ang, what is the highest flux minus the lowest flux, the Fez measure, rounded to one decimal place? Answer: 1.2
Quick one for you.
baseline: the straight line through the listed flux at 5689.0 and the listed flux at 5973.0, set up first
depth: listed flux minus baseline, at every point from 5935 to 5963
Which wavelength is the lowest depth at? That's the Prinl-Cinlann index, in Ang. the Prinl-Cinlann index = 5953.0 Ang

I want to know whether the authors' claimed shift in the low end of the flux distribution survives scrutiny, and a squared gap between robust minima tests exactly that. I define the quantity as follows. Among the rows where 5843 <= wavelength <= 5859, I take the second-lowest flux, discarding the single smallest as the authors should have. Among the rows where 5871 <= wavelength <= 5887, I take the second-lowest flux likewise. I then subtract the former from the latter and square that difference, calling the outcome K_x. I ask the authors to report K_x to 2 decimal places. 0.14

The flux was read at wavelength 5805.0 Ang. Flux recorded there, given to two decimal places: 18.13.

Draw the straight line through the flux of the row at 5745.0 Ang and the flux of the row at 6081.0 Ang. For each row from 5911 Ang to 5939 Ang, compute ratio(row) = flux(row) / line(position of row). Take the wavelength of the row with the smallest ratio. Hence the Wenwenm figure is 5933.0 Ang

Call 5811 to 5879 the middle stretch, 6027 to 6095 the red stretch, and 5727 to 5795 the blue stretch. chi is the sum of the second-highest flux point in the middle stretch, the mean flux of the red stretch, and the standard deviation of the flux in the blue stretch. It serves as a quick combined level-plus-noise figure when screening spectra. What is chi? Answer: 35.0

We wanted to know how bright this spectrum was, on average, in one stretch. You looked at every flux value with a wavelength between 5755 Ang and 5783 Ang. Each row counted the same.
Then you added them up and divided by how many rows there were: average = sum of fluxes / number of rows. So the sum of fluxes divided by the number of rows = 17.2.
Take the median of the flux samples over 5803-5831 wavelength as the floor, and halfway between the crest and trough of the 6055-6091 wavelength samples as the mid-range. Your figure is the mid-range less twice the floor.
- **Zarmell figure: -19.4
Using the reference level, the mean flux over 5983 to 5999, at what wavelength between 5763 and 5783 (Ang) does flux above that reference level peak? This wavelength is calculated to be 5777.0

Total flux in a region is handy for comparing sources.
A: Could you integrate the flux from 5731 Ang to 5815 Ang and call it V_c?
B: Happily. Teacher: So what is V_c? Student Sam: 1470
